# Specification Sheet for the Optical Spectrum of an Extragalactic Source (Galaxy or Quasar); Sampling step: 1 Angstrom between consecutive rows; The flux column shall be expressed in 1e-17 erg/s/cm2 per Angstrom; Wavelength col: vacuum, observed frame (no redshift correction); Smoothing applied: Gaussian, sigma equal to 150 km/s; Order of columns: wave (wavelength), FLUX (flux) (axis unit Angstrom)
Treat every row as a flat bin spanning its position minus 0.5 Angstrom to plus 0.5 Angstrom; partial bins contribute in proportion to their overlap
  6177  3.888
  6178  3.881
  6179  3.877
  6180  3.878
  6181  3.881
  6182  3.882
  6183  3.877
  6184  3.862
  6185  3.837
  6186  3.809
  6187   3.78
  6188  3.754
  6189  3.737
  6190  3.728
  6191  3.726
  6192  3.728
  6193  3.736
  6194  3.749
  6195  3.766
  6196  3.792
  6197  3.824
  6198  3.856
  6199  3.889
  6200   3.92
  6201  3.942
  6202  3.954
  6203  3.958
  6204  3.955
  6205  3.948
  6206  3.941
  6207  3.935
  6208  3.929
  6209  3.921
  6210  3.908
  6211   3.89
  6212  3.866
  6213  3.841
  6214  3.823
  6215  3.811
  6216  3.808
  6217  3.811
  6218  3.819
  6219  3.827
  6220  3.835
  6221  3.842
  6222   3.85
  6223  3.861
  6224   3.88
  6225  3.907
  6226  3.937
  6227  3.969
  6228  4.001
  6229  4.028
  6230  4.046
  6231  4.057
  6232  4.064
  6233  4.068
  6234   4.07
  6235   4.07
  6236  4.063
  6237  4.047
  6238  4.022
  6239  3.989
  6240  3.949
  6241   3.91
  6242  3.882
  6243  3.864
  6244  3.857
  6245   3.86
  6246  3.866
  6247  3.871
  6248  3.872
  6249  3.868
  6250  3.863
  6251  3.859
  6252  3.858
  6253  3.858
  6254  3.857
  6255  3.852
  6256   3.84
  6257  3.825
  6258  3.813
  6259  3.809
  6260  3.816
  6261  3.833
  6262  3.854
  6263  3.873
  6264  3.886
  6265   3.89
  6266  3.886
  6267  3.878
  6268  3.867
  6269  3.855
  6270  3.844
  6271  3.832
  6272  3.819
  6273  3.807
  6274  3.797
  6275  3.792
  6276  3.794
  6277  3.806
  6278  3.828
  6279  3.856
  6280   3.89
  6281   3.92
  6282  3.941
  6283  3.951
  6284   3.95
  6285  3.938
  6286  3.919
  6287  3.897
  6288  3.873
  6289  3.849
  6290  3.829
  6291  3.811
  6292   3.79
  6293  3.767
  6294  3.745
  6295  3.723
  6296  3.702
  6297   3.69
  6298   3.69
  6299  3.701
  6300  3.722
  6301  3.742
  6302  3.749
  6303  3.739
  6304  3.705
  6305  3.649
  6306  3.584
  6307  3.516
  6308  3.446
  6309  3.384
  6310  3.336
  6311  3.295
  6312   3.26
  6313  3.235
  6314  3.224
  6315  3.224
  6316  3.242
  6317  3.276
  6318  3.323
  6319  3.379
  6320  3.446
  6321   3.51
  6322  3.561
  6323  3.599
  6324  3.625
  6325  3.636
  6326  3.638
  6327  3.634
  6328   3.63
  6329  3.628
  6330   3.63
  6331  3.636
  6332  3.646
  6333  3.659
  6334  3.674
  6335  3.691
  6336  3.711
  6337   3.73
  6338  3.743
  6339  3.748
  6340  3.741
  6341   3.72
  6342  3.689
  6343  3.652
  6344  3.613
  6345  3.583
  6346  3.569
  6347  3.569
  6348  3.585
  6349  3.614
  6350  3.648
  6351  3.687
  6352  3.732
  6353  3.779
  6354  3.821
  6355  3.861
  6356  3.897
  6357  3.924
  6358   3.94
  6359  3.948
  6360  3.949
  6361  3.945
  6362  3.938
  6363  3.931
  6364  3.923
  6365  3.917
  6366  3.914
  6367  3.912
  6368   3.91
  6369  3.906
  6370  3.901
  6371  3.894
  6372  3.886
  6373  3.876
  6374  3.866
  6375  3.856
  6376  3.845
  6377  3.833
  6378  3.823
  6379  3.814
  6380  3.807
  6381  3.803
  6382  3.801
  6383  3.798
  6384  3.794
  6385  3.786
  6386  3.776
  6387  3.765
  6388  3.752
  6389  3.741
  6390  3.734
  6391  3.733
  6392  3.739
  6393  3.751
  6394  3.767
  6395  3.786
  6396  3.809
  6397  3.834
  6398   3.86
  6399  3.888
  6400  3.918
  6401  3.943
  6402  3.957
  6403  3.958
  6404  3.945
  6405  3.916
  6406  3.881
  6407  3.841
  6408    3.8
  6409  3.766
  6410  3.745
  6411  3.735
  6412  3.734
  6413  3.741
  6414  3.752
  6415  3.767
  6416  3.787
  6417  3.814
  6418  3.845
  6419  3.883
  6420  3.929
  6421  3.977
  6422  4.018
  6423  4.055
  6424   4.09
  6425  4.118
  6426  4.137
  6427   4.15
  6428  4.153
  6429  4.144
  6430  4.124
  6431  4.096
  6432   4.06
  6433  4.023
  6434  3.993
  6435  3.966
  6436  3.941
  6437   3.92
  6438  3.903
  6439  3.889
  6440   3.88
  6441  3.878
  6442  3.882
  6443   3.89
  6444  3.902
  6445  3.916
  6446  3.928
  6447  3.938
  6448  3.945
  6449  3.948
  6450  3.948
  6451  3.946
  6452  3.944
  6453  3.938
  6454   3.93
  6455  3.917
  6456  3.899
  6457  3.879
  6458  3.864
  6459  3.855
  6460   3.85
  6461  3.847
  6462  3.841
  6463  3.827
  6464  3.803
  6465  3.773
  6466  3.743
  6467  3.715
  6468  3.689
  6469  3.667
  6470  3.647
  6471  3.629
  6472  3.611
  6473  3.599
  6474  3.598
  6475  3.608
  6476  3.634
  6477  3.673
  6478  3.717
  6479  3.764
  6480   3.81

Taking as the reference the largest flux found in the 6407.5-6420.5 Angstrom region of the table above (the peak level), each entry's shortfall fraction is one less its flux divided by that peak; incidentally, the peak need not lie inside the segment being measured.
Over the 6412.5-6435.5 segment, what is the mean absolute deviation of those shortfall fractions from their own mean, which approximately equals 0.030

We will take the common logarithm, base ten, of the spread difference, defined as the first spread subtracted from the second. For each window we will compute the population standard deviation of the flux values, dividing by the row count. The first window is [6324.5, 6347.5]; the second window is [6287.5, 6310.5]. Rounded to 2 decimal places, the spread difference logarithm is -1.07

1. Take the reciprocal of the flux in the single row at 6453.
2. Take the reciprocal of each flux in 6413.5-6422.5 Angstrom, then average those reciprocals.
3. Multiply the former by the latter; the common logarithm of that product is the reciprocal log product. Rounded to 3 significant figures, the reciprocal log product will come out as -1.18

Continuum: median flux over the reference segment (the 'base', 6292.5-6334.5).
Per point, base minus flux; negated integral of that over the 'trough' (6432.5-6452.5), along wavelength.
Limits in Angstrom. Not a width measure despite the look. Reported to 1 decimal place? 6.0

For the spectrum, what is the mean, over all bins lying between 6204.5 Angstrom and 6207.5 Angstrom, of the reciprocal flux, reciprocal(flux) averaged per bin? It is 0.254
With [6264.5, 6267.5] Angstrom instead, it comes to 0.257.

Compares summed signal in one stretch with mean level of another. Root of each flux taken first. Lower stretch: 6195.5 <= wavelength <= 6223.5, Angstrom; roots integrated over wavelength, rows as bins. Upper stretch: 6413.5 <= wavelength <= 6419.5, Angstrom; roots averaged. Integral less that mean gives 53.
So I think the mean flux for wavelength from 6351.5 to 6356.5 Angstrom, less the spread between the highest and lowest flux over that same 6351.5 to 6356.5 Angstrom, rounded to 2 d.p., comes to 3.65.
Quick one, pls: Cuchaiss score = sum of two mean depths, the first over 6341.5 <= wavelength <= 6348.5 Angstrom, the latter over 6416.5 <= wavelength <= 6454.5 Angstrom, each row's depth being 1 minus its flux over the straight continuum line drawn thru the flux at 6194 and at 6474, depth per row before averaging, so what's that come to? -0.082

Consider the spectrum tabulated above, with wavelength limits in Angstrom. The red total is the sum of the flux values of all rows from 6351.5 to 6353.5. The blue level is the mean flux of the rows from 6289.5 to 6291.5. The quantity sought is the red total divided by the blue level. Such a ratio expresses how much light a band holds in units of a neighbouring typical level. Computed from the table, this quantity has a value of 1.97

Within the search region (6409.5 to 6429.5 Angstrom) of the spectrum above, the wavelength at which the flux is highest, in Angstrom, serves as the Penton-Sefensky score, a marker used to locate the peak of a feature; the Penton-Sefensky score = 6428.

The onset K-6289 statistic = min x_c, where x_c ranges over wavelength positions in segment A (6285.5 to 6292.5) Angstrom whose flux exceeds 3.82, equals 6286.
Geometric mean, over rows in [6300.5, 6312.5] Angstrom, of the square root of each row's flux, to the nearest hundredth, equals 1.88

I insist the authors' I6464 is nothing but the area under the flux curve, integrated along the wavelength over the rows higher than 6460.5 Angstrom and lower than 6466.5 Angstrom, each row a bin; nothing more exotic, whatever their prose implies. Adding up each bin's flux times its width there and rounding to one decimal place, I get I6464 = 22.8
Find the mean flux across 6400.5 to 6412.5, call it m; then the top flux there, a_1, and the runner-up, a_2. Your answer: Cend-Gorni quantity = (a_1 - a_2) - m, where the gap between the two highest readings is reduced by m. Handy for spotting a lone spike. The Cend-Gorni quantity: -3.85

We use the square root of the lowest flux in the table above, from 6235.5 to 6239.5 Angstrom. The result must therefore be 2.00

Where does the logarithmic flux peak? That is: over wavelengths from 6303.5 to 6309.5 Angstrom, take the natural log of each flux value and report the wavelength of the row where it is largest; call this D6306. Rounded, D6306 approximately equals 6304 Angstrom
